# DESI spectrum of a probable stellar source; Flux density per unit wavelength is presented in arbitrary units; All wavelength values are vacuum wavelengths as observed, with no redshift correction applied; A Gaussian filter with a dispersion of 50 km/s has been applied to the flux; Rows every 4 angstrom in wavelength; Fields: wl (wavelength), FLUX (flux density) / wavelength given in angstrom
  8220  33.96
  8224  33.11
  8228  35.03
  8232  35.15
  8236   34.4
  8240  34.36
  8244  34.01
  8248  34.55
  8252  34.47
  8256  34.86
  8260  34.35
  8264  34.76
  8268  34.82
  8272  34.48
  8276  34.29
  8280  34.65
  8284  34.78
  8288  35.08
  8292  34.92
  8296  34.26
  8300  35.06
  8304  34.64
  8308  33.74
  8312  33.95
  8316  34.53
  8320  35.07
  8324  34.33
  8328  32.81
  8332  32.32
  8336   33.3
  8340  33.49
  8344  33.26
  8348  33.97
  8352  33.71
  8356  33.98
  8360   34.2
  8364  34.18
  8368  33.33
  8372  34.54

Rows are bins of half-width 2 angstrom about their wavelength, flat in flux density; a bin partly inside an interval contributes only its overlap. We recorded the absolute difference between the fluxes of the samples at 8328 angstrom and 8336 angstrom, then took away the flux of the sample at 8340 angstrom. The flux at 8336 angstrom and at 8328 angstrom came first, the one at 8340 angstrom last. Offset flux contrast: -33.0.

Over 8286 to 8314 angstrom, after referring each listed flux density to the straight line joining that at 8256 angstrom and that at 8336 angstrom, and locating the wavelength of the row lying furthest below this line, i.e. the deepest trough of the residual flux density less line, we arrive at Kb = 8308 angstrom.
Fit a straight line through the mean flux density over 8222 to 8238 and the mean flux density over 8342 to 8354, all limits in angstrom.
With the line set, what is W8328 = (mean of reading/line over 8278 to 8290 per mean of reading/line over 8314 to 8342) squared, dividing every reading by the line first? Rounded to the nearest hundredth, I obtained 1.05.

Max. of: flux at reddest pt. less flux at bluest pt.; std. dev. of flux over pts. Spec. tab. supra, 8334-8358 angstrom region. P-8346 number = 0.68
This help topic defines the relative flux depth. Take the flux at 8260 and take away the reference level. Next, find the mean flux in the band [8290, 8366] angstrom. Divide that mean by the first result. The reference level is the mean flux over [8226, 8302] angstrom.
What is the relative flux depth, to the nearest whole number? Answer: -115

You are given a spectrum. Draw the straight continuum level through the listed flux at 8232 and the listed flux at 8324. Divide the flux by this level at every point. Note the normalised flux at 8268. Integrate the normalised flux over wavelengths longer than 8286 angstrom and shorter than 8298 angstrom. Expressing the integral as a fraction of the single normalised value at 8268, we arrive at 12.1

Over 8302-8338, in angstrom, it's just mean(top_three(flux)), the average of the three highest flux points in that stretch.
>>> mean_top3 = 34.75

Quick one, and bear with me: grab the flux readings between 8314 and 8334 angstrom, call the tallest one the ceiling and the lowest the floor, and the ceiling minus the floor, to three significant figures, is 2.75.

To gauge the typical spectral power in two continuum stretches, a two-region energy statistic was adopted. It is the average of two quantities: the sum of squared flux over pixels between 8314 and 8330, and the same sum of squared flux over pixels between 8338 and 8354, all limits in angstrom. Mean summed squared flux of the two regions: 4598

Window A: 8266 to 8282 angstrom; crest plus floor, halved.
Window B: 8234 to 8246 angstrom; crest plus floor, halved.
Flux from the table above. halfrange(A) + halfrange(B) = 68.8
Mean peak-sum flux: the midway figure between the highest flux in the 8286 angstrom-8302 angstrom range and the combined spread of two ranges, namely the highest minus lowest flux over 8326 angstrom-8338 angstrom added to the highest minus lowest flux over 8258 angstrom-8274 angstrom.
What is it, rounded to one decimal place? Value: 18.3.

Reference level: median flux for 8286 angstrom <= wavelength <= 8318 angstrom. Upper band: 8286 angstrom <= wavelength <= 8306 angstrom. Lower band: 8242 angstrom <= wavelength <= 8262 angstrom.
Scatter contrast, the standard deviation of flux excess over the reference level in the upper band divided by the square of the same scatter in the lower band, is 4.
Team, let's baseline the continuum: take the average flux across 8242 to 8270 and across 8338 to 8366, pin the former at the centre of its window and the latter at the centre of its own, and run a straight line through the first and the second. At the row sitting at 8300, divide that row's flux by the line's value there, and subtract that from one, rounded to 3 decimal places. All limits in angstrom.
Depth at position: -0.025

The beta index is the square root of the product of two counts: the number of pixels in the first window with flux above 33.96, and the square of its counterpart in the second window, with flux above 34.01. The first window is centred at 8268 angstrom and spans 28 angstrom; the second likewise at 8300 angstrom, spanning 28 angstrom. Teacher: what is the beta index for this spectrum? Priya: 13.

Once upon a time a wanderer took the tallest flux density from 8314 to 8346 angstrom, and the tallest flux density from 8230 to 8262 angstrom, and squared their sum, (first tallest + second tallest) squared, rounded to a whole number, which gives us 4931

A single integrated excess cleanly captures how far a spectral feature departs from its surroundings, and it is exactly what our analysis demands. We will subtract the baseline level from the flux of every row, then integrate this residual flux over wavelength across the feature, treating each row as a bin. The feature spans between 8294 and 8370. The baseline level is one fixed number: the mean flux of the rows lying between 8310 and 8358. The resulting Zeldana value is 13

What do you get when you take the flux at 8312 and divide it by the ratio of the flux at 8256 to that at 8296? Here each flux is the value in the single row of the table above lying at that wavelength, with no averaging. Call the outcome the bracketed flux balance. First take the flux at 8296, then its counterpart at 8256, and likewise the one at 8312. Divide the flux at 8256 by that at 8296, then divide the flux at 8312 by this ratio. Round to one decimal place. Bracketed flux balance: 33.4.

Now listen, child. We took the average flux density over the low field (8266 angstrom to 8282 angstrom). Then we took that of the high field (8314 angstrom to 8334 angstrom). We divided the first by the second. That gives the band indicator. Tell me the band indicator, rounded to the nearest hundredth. 1.02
